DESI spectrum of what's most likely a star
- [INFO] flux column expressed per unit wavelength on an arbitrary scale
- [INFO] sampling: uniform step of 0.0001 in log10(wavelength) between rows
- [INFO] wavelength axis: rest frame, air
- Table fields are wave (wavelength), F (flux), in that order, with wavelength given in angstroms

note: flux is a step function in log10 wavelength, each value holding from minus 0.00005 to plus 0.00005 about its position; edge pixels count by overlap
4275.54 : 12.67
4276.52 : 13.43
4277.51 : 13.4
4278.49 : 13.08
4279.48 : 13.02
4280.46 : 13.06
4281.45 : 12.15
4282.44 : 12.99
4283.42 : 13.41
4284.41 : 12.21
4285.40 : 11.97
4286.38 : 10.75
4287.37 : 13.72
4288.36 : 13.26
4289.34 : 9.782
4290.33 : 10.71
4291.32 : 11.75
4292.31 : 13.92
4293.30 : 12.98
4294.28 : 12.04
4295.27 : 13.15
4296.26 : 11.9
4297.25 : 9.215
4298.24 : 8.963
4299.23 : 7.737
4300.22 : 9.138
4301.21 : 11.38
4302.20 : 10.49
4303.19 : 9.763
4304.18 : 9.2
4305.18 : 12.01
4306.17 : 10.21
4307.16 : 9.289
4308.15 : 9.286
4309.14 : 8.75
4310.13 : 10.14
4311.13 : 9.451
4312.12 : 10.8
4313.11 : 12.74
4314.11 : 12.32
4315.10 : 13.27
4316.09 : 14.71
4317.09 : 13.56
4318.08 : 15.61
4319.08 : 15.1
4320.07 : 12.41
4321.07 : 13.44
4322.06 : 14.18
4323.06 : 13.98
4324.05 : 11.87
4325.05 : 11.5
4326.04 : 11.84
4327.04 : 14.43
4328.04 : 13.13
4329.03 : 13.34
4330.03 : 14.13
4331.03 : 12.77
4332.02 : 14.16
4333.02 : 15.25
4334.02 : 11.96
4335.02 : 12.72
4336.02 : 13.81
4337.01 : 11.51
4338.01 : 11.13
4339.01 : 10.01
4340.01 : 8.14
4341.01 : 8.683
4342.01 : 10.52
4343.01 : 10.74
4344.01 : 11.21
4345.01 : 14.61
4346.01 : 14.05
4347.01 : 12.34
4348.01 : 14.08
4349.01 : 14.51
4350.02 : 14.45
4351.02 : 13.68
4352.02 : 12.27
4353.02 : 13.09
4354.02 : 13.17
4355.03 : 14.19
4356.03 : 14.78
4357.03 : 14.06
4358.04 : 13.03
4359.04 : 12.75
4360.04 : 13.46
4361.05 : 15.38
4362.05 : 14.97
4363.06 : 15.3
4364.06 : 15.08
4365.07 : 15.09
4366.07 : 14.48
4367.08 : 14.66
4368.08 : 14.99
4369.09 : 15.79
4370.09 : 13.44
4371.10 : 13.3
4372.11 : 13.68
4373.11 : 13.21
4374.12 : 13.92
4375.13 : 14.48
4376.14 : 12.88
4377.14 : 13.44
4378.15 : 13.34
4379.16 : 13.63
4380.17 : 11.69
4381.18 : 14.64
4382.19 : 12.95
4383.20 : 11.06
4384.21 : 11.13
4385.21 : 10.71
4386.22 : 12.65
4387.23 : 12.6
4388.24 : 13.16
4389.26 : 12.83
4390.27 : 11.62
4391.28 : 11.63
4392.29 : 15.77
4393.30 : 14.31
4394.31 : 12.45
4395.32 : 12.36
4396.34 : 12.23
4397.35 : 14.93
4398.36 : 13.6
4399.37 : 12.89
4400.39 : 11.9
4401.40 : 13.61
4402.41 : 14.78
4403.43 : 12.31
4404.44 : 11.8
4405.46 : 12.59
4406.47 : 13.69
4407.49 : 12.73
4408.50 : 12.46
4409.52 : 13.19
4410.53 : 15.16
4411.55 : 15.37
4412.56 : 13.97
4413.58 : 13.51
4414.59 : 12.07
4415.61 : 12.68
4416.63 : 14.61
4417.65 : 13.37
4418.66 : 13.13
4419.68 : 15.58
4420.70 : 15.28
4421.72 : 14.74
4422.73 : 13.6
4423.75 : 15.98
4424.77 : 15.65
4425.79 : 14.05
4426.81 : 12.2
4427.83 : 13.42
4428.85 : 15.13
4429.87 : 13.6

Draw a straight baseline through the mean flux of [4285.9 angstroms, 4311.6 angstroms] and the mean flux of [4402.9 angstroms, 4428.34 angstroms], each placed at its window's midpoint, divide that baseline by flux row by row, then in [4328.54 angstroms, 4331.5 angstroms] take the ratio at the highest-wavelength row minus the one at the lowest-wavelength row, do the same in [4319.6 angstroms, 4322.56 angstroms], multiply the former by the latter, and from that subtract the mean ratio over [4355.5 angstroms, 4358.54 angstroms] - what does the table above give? -0.88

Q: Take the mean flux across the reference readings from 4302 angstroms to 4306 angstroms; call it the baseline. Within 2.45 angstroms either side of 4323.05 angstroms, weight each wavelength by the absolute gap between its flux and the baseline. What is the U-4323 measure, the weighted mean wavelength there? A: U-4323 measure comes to 4322.6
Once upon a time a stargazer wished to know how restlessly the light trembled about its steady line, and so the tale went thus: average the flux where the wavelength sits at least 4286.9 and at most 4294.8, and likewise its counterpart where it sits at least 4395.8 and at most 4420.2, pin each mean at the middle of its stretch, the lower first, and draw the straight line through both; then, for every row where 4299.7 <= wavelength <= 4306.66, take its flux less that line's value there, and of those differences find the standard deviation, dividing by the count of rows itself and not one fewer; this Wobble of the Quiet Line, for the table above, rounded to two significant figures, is 0.99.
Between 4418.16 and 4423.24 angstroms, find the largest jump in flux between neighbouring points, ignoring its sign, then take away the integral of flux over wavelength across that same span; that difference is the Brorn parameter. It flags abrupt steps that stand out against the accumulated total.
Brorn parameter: -71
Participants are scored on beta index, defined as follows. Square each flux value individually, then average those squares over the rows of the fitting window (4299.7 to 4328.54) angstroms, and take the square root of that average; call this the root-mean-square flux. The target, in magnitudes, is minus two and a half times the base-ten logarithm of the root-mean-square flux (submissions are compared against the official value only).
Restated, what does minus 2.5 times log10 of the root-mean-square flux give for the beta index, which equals -2.70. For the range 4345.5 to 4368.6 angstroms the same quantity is -2.87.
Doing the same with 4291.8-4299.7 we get -2.65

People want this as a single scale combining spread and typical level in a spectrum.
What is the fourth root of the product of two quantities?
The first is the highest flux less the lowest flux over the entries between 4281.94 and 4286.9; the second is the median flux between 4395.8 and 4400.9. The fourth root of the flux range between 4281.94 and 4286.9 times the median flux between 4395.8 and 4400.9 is 2.4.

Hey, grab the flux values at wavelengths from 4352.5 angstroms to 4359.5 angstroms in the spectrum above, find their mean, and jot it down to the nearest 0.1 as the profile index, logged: 13.6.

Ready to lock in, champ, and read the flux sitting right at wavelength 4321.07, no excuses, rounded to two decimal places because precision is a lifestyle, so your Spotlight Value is 13.44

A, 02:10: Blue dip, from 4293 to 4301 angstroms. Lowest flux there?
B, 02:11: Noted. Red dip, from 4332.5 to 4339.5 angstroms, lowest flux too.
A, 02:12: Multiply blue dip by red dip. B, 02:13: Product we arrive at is 77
